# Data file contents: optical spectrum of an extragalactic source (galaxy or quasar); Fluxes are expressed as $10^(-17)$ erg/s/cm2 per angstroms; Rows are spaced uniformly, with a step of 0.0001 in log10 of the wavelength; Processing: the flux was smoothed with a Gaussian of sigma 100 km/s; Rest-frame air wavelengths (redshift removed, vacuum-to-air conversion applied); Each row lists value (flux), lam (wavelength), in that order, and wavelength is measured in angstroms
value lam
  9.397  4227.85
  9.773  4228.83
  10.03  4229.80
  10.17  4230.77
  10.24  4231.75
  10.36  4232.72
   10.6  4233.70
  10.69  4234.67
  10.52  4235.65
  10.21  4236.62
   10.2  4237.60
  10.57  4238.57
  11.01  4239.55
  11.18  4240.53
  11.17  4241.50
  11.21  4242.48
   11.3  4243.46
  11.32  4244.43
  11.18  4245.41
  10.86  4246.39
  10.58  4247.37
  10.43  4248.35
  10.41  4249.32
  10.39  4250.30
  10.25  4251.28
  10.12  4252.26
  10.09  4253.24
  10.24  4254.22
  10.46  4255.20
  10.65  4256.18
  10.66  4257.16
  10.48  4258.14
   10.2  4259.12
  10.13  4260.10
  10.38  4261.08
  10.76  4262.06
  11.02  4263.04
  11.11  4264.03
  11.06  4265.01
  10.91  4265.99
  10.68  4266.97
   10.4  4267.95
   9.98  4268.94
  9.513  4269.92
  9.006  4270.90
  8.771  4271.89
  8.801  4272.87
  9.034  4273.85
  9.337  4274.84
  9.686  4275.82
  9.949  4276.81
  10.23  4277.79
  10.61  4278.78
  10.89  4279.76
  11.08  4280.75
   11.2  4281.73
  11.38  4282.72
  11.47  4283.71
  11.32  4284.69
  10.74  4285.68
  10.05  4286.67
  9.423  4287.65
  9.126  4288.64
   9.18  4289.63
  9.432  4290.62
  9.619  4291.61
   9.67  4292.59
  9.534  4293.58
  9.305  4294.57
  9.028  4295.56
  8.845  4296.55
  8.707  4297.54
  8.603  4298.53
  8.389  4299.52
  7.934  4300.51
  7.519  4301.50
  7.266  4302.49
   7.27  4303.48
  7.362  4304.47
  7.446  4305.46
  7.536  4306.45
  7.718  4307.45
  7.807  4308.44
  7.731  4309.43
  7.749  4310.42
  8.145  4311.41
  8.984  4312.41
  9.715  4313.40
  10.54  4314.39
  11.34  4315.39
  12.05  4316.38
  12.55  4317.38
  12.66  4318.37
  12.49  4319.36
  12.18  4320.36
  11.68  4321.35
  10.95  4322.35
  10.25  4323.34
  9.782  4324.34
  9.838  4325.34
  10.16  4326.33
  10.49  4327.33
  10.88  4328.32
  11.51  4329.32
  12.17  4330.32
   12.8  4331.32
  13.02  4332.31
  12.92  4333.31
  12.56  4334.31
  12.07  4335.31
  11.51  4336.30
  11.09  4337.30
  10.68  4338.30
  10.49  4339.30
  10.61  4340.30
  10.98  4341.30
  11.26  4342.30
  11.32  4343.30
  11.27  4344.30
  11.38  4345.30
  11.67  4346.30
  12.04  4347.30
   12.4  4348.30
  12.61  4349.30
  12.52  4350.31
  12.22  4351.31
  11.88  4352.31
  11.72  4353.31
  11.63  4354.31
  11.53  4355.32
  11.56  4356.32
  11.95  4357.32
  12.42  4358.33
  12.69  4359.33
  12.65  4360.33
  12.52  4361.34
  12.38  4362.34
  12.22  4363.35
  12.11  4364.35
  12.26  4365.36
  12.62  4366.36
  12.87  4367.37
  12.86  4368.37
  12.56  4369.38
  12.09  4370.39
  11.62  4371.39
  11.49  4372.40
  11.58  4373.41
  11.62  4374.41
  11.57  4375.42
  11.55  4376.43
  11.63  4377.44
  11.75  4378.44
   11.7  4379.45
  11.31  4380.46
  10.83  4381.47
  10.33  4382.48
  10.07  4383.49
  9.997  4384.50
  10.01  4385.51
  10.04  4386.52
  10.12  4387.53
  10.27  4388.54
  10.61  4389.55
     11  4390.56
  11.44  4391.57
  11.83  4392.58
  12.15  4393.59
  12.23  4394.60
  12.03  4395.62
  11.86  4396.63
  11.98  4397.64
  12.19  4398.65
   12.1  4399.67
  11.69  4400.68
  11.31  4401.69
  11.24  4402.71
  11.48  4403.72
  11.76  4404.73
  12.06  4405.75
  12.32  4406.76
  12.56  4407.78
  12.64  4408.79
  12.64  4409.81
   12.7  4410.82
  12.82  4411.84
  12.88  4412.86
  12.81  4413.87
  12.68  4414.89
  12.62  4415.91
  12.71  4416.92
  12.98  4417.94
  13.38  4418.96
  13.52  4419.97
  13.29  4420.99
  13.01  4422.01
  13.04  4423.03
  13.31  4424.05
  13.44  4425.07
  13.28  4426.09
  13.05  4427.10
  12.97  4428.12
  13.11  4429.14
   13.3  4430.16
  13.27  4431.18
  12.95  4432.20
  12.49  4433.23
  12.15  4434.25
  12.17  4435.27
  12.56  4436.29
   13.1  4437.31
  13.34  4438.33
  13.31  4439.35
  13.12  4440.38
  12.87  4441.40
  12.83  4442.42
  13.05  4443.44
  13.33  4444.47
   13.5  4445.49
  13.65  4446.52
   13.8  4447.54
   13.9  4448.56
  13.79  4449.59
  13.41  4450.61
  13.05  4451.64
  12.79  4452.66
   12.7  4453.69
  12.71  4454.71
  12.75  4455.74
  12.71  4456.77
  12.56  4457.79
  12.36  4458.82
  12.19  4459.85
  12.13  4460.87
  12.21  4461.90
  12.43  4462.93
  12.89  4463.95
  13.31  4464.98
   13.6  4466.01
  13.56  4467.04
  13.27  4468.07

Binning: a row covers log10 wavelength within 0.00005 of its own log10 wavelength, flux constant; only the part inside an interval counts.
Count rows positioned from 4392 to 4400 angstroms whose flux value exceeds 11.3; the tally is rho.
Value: 8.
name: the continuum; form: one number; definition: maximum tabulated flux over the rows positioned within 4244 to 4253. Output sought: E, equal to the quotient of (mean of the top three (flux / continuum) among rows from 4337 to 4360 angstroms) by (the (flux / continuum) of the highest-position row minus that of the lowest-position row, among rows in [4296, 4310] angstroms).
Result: -11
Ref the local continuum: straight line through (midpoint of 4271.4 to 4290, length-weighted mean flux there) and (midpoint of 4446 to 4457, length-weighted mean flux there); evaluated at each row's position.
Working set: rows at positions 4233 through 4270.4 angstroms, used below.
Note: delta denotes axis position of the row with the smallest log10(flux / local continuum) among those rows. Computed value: 4269.92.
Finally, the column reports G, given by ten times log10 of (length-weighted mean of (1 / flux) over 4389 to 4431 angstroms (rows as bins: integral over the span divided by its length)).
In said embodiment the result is -10.9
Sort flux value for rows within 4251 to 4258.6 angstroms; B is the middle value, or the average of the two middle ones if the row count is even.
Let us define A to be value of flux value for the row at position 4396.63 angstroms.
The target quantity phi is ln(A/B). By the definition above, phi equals 0.14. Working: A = 11.86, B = 10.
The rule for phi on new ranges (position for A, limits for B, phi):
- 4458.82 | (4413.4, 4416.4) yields -0.03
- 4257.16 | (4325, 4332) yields -0.02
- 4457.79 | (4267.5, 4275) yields 0.31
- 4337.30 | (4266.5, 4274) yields 0.18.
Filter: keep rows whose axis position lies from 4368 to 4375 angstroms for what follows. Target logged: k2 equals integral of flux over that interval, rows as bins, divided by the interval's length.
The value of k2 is 11.9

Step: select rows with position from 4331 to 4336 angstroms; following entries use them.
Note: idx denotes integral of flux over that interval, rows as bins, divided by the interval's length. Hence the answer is 12.6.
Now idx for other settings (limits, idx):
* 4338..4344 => 10.9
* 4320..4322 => 11.8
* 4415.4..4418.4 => 12.8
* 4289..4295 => 9.4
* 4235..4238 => 10.3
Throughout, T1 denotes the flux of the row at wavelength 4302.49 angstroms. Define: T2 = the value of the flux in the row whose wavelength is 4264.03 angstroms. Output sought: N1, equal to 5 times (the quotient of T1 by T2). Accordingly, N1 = 3.3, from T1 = 7.266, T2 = 11.11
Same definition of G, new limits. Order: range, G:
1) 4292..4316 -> -9.2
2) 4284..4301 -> -9.7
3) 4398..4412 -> -10.8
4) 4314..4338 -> -10.6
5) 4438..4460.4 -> -11.2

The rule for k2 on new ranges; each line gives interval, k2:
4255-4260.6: 10.4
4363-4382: 11.9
